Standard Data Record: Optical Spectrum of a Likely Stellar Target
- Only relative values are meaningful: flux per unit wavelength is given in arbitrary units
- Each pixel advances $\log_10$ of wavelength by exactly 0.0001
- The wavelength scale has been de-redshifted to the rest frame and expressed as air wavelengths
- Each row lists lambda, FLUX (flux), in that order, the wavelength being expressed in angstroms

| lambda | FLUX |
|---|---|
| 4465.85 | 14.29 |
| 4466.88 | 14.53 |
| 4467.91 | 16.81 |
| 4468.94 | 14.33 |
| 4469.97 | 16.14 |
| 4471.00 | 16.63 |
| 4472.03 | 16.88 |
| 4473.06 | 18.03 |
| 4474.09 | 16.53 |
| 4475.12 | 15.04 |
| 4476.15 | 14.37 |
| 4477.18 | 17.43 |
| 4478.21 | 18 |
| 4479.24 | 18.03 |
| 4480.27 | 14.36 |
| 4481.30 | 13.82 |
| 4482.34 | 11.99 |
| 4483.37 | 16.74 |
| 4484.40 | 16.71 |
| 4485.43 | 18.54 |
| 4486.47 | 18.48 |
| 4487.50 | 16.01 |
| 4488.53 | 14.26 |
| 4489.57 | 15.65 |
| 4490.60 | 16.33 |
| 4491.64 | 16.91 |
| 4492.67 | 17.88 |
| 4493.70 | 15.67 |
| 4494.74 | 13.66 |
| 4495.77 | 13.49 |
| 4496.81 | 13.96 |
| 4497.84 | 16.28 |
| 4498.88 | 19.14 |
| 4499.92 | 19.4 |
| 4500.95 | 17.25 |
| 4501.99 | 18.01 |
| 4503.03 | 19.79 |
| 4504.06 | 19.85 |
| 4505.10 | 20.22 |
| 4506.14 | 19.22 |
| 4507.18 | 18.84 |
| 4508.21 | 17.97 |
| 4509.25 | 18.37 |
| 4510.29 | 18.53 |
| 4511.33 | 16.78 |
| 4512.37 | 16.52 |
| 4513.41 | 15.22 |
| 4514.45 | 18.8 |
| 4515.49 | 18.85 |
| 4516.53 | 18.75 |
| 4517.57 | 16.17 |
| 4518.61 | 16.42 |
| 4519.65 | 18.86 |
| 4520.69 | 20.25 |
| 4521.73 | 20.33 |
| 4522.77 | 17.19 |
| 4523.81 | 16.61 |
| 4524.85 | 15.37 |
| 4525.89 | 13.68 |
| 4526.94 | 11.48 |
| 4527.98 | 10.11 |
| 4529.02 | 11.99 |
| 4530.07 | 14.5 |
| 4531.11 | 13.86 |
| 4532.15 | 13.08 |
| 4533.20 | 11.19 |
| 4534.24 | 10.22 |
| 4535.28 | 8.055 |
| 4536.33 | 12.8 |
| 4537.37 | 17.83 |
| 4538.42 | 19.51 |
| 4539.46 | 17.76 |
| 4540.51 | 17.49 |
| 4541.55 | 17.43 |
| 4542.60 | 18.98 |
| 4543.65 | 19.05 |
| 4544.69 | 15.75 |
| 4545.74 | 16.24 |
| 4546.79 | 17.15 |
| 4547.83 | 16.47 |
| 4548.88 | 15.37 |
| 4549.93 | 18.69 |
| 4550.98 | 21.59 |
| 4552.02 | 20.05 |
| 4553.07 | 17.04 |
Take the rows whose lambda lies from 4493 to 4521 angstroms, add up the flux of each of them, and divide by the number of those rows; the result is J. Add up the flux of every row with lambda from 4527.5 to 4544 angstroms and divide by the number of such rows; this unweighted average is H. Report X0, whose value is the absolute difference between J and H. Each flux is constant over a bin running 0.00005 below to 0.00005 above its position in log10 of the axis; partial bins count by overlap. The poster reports 3.0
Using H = 14.6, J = 17.6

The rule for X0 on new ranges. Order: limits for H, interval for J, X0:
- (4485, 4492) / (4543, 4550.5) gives 0.4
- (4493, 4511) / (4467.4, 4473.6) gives 1.2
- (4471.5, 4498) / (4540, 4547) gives 1.5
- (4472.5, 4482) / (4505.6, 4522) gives 1.9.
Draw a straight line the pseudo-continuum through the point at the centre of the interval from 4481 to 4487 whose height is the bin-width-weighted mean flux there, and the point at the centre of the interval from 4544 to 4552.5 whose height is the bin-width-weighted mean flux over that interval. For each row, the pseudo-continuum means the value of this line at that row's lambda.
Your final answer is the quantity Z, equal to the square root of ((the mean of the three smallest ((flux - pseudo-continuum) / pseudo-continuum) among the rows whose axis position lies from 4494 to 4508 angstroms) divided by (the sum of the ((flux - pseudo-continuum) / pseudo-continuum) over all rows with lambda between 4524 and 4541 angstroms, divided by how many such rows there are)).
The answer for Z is 0.89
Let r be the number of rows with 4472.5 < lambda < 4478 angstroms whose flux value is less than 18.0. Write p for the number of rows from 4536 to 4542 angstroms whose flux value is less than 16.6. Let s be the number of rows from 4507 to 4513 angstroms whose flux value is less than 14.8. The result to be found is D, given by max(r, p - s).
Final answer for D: 4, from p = 1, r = 4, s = 0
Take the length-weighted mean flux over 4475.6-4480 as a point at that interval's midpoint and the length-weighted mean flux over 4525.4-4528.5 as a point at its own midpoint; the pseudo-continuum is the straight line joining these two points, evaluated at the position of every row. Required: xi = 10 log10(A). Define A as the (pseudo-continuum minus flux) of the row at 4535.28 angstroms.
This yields 4.5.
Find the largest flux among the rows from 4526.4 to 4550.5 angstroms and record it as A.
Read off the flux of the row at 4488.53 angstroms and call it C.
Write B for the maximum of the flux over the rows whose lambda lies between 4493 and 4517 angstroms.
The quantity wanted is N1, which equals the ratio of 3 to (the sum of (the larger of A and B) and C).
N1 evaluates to 0.087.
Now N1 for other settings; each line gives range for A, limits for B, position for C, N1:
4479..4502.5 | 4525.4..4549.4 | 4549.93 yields 0.079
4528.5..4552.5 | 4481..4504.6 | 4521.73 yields 0.072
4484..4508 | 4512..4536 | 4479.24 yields 0.078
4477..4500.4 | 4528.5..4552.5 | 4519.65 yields 0.074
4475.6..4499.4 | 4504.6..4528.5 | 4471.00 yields 0.081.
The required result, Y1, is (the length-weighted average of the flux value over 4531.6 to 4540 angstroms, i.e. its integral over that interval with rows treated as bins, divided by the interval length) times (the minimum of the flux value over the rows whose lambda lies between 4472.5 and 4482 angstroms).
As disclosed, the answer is 191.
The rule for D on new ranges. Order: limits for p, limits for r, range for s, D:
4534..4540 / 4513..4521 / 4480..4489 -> 3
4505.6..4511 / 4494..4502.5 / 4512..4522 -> 5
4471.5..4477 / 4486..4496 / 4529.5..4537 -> 9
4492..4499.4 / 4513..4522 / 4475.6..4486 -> 3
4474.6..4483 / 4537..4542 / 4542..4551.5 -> 5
